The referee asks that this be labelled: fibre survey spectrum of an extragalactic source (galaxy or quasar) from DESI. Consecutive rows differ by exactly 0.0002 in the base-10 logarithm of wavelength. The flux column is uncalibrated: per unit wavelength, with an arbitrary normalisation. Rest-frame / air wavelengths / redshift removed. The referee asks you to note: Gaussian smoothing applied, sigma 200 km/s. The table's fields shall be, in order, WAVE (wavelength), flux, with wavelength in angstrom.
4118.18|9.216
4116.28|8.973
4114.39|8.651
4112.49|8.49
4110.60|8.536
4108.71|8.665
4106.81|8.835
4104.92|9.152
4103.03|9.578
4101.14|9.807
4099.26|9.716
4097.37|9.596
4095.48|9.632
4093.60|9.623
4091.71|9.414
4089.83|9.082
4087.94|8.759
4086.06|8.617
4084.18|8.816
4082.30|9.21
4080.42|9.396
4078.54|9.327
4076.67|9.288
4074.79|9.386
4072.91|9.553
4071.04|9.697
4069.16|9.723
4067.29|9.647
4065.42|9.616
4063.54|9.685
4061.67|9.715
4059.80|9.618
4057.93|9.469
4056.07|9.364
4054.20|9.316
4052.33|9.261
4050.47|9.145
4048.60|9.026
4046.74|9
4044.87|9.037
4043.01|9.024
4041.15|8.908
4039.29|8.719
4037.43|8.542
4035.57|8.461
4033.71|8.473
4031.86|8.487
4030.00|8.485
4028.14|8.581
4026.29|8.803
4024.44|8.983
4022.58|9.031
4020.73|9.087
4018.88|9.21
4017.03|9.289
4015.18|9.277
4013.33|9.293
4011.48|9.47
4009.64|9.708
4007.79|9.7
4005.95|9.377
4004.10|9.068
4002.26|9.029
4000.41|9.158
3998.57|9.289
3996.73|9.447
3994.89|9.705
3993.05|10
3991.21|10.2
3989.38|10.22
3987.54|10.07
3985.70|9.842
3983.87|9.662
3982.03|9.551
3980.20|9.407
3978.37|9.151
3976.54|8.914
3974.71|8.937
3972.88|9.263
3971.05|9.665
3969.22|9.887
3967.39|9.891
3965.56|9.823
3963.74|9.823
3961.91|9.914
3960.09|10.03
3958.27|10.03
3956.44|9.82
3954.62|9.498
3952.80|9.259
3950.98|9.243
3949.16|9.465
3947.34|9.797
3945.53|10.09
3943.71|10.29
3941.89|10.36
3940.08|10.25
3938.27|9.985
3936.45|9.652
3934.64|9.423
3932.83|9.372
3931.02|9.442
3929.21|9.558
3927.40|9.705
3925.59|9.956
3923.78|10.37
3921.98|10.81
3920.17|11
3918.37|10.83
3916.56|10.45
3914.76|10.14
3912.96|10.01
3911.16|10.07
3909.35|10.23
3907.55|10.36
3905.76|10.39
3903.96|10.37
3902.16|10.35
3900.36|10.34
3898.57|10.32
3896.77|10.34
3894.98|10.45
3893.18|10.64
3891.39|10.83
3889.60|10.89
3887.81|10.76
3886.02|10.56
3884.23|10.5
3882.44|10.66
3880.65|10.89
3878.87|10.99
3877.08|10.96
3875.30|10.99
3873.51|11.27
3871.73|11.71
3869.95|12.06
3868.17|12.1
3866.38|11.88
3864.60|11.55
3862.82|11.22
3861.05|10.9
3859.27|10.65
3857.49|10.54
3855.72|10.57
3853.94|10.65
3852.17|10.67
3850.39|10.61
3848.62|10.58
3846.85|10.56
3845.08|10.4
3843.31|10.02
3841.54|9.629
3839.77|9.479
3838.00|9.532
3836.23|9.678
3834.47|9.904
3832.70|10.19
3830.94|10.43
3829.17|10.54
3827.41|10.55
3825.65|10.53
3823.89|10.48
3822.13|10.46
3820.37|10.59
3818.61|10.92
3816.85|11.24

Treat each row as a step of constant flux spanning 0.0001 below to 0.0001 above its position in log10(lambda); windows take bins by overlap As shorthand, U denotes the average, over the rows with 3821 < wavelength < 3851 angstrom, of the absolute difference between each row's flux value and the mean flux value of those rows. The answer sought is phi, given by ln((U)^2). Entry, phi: -2.1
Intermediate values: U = 0.358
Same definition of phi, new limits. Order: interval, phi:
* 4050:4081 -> -3.6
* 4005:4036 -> -2.1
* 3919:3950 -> -1.8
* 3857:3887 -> -1.6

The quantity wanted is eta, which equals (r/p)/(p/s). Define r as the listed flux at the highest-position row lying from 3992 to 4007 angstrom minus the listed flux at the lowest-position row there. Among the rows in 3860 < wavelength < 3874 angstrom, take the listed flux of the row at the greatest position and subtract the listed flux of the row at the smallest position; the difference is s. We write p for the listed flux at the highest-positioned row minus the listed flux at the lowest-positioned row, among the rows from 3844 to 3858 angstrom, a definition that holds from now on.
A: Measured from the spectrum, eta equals -11.8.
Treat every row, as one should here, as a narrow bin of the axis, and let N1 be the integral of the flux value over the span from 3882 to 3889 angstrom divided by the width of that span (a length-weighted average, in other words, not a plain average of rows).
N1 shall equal 10.6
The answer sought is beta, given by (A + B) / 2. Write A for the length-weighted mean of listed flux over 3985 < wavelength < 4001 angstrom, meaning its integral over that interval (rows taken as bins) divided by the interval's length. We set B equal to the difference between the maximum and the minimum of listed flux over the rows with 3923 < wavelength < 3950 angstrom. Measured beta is 5.4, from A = 9.8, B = 1.00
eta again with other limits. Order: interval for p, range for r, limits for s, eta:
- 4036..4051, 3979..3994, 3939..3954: -1.6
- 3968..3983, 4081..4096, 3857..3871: 5.7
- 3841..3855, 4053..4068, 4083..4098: 0.2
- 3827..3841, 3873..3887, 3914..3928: 0.3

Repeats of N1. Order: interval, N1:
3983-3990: 9.9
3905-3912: 10.3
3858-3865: 11.0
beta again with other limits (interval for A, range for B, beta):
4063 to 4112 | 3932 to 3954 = 5.2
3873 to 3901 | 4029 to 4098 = 6.0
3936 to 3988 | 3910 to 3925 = 5.3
